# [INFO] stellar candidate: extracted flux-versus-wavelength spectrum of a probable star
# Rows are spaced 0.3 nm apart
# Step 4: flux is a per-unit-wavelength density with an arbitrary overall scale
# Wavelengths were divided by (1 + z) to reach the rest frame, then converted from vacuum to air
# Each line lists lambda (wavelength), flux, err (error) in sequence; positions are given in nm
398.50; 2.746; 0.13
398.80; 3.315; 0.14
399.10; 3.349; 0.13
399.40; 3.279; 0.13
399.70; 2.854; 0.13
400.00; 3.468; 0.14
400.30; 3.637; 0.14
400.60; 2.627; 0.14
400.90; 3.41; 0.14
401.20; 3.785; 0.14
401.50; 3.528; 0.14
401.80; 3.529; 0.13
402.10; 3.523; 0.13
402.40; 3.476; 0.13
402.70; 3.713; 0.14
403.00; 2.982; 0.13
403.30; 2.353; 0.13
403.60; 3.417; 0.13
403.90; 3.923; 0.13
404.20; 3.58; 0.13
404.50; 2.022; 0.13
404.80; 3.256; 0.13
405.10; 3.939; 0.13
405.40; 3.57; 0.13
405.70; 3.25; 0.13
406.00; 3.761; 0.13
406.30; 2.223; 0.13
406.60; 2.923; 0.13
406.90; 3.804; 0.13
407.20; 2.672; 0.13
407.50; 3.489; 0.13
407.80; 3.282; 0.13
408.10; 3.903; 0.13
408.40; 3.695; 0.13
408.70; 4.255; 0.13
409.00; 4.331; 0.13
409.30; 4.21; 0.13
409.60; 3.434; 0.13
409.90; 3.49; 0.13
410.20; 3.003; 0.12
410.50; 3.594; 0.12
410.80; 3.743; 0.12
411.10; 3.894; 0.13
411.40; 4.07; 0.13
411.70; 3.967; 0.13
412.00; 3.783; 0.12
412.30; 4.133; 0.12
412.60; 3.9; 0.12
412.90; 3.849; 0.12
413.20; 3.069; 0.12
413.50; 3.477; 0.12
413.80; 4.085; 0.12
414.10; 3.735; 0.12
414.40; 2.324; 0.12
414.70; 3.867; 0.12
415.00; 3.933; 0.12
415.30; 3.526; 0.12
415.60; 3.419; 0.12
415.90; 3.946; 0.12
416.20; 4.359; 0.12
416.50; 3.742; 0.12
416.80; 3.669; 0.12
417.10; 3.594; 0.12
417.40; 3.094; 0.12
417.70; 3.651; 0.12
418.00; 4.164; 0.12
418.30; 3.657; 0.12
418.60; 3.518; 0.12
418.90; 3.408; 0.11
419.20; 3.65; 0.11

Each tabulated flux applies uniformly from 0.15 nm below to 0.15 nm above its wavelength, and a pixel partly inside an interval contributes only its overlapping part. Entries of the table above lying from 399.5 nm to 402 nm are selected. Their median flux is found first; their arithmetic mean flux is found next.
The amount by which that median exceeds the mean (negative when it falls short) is 0.14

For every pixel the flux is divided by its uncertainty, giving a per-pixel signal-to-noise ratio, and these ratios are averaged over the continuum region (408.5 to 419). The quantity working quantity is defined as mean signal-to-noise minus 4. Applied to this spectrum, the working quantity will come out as 26.4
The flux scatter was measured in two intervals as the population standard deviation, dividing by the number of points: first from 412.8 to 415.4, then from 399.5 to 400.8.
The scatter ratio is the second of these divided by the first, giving 0.8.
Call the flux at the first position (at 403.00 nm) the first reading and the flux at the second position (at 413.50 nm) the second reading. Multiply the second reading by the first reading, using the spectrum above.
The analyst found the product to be 10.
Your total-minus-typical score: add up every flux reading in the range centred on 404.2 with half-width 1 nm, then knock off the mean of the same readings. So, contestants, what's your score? 19.3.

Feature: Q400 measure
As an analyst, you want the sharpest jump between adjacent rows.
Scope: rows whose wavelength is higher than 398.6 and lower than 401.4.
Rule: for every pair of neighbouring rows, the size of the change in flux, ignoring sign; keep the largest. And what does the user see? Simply 1.01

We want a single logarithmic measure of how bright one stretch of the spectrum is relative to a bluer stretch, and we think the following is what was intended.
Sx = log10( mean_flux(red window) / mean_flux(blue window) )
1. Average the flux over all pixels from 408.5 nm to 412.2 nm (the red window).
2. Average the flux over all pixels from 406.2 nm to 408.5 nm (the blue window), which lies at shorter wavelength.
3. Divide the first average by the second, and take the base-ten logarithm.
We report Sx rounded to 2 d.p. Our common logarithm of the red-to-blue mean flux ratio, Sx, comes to 0.07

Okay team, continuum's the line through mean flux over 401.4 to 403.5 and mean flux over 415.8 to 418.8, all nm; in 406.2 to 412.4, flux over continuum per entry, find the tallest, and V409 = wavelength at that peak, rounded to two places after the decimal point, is 409.00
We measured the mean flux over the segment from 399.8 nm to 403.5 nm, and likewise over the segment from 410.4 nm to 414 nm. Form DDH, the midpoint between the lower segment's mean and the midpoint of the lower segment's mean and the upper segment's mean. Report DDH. 3.45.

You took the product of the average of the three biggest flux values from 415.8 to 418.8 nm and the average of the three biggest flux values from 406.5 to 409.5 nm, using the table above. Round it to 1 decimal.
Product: 17.7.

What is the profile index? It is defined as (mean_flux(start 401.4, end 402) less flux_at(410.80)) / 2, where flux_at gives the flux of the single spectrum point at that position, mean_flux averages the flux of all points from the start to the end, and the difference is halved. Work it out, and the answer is -0.1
